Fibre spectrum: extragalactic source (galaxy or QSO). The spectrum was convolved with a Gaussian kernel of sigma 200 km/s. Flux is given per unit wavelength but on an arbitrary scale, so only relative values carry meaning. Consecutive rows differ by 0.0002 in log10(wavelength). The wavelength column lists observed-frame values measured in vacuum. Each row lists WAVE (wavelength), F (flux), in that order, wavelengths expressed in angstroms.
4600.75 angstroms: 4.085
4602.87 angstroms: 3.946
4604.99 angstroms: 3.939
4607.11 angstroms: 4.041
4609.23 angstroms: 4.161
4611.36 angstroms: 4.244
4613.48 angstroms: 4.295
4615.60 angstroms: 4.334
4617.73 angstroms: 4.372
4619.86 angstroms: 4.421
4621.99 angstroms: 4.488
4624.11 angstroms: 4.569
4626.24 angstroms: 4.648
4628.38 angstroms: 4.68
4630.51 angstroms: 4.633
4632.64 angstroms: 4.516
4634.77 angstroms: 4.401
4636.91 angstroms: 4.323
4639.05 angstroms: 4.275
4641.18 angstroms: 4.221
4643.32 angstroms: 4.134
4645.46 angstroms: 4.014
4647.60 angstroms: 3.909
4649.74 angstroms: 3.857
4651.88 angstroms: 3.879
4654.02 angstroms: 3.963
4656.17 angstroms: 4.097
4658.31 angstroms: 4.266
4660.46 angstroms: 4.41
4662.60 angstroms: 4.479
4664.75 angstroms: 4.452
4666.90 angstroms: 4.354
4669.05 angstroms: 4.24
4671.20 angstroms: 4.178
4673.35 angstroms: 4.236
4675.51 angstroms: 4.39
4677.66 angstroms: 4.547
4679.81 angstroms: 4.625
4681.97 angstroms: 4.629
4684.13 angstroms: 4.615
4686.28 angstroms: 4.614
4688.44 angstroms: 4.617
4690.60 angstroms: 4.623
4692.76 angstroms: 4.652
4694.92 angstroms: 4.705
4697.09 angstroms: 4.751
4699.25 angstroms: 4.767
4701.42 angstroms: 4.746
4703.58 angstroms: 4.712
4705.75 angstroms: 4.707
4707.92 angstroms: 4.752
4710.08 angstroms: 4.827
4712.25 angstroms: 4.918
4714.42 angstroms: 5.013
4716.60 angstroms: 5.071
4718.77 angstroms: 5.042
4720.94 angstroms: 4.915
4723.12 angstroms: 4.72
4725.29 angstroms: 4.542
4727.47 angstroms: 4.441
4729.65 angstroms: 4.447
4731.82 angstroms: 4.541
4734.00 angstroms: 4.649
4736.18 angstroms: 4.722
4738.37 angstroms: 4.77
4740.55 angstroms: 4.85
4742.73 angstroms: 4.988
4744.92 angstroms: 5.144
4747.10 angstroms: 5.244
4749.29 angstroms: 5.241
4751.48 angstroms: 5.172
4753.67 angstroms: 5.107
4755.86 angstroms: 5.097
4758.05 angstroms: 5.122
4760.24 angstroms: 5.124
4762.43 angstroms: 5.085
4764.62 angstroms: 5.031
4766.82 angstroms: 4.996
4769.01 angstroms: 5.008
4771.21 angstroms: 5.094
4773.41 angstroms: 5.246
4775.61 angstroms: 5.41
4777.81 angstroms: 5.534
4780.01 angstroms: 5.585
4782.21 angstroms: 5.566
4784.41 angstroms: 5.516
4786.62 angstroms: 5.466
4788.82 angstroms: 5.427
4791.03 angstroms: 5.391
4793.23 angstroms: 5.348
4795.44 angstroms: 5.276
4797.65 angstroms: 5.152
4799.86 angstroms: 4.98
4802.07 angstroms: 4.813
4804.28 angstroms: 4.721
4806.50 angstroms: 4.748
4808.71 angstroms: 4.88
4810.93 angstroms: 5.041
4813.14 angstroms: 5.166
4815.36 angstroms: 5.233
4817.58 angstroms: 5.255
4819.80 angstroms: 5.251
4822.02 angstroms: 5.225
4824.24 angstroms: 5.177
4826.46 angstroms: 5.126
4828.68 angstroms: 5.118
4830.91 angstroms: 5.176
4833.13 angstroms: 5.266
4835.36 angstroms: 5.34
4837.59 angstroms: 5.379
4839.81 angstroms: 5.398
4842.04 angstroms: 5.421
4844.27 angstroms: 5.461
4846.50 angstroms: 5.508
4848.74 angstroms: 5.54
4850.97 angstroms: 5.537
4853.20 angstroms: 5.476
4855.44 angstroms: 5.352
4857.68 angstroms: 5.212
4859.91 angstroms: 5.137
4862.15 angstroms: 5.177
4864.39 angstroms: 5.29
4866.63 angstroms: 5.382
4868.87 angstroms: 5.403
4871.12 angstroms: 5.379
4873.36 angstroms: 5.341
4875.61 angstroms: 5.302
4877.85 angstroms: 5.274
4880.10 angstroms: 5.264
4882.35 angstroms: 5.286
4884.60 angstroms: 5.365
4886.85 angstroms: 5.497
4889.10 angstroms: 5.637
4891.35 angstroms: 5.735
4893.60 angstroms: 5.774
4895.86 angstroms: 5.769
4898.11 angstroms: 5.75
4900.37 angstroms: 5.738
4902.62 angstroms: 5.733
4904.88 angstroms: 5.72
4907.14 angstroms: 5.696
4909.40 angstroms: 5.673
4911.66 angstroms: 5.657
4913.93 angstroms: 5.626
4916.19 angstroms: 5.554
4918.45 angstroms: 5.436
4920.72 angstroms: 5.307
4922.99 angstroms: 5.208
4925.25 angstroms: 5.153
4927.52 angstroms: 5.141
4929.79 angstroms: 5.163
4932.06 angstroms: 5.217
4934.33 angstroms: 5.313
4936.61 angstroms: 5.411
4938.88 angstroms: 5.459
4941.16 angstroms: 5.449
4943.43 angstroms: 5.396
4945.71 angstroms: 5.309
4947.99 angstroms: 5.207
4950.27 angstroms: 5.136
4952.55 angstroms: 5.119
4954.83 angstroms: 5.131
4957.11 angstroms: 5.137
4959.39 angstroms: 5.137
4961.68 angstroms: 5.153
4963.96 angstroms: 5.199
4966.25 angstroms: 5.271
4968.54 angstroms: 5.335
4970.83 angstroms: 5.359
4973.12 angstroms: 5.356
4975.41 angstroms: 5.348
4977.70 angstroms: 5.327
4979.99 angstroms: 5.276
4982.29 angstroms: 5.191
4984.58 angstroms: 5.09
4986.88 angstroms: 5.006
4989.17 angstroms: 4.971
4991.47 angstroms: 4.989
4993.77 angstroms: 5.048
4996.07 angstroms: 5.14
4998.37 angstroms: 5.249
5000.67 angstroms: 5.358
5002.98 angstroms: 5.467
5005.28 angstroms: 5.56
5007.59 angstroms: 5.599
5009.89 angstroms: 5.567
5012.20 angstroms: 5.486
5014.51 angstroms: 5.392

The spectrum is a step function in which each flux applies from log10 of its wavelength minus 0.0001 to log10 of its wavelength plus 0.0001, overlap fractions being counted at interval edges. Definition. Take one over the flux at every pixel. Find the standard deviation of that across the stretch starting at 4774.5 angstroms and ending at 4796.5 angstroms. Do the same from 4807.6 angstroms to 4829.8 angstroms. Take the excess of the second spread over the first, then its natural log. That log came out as -6.8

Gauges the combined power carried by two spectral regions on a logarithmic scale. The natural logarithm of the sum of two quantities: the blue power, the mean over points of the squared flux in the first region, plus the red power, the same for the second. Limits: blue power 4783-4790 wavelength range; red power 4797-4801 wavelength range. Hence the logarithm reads 4.02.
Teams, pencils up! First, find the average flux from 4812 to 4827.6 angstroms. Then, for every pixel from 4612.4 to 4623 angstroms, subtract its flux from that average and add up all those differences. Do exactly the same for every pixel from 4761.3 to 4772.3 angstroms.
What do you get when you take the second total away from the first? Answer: 3.3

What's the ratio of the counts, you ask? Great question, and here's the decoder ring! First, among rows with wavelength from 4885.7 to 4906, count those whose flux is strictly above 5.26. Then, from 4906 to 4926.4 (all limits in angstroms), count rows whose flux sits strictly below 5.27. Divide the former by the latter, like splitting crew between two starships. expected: 4.5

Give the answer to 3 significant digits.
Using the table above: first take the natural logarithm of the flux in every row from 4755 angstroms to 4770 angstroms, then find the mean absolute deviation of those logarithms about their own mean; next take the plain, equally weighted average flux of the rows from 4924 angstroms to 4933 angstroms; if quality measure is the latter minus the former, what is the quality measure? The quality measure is 5.16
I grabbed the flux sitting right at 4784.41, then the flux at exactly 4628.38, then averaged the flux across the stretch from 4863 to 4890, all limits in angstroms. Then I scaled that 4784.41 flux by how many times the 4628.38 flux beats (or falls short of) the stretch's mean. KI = 4.81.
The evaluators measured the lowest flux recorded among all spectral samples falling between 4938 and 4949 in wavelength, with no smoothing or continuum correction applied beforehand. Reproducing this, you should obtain 5.207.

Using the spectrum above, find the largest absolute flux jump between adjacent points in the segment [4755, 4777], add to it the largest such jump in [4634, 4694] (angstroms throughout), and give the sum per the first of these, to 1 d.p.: 2.0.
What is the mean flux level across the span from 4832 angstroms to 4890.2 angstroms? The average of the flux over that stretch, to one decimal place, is 5.4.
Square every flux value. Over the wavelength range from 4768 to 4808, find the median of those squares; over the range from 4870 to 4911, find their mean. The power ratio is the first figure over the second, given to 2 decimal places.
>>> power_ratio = 0.91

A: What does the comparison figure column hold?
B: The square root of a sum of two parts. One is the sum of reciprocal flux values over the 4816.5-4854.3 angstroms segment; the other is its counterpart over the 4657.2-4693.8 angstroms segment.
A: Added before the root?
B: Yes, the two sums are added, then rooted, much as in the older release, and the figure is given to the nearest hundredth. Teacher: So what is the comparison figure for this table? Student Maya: 2.65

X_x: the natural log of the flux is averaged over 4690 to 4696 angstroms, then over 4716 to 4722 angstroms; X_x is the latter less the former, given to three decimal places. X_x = 0.072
